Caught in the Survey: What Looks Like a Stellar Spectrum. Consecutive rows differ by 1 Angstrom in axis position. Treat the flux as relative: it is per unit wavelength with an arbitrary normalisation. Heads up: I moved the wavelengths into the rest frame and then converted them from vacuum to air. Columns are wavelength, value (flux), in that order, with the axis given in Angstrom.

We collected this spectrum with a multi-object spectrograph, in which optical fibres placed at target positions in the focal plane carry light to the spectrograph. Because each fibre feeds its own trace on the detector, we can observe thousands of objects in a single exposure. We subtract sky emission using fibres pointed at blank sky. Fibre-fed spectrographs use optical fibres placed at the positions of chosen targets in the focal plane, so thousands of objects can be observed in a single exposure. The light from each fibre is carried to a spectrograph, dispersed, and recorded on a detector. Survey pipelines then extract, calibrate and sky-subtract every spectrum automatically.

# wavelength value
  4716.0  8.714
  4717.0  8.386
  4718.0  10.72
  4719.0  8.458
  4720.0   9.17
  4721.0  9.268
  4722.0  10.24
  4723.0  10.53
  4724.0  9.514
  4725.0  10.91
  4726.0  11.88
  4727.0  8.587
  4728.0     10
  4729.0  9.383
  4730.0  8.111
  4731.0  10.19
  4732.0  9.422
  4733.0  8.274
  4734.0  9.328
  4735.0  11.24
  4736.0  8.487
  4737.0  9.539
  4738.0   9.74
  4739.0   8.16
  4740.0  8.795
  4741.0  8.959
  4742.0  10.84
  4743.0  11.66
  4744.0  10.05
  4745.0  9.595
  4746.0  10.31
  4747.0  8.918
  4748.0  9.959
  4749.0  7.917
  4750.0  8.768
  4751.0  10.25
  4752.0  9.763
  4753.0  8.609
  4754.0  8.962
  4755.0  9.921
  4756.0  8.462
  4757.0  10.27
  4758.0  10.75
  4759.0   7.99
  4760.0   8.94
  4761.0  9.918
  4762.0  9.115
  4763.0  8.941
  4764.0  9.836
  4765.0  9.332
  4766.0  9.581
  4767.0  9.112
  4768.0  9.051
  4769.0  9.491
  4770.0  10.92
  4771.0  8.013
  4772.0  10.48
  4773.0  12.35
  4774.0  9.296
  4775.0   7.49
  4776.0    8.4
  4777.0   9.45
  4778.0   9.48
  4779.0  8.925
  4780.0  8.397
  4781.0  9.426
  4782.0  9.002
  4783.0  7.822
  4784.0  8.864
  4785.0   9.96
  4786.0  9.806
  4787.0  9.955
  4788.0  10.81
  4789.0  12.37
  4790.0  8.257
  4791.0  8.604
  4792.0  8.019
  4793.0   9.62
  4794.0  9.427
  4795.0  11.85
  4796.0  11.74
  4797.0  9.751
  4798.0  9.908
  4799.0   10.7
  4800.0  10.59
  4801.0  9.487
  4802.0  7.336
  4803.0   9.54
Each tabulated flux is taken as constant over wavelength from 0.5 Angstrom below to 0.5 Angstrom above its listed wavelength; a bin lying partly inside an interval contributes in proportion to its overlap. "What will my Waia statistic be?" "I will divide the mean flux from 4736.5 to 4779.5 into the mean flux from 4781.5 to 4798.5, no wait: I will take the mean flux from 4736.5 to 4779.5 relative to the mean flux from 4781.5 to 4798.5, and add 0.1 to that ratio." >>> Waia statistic 1.07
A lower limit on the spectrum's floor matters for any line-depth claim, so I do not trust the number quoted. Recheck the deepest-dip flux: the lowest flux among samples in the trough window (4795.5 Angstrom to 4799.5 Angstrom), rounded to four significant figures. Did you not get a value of 9.751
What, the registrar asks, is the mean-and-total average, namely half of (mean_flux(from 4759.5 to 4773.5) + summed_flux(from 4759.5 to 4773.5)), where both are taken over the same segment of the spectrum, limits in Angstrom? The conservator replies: 72.4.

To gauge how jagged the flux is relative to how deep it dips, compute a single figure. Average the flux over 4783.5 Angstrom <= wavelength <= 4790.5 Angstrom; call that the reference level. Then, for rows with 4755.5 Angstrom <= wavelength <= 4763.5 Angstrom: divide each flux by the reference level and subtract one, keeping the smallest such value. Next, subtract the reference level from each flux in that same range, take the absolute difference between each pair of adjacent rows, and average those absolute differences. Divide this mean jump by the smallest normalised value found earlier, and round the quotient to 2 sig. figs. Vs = -5.6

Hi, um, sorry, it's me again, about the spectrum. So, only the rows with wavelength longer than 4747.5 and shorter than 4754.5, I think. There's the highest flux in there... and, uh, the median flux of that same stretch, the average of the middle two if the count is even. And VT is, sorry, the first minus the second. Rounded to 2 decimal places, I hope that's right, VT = 1.29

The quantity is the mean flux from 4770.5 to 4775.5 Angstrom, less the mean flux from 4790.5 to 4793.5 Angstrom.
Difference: 0.78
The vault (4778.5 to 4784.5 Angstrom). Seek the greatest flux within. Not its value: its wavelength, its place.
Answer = 4781.0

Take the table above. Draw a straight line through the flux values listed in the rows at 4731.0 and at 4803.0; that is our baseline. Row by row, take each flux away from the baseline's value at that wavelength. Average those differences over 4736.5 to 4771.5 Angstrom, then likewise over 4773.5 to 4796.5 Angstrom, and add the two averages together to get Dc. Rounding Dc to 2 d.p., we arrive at 0.81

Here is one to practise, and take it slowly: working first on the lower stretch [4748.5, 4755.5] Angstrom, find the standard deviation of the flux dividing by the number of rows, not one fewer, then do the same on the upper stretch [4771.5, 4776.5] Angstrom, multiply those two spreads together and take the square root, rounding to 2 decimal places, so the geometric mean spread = 1.14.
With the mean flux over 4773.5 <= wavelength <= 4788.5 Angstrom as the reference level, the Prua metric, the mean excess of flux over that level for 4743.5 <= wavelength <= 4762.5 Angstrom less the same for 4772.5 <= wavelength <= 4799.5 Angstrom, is -0.22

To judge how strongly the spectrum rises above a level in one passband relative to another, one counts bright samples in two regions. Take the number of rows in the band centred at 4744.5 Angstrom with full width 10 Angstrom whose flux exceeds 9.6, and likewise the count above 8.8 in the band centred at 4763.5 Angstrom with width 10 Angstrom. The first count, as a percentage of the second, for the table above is 56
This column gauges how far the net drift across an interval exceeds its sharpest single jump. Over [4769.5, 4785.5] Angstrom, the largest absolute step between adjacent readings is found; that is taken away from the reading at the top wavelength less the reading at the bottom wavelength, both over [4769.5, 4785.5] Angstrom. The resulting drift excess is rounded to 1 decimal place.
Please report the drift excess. -4.0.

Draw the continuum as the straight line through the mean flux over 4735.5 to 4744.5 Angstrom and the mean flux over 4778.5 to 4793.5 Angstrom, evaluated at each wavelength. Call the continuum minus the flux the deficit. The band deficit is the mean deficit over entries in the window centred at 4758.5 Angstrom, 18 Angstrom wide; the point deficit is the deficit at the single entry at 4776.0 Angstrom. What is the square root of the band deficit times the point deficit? 0.3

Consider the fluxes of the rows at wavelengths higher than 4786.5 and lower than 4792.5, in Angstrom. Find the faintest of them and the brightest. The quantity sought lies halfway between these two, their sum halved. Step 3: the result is 10.2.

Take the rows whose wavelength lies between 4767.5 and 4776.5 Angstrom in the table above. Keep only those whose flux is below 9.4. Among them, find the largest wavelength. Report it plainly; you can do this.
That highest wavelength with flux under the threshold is 4776.0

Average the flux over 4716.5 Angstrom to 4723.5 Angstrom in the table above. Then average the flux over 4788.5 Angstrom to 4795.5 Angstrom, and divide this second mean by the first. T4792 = 1.02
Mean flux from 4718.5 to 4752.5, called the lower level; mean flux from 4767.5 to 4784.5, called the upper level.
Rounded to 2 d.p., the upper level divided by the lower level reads 0.96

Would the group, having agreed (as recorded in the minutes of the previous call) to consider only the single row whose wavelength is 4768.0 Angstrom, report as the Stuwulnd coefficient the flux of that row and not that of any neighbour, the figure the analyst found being 9.051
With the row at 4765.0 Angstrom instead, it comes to 9.332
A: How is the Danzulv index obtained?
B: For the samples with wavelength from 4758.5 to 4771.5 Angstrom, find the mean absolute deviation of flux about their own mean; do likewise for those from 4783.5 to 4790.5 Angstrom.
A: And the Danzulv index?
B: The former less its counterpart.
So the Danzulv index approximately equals -0.36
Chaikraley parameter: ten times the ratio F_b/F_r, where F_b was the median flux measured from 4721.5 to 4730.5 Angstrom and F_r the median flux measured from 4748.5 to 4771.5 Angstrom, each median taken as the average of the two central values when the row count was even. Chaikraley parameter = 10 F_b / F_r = 11.0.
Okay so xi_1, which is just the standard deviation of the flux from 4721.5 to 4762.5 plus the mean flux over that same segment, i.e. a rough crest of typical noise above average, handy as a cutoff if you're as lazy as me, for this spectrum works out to 10.6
